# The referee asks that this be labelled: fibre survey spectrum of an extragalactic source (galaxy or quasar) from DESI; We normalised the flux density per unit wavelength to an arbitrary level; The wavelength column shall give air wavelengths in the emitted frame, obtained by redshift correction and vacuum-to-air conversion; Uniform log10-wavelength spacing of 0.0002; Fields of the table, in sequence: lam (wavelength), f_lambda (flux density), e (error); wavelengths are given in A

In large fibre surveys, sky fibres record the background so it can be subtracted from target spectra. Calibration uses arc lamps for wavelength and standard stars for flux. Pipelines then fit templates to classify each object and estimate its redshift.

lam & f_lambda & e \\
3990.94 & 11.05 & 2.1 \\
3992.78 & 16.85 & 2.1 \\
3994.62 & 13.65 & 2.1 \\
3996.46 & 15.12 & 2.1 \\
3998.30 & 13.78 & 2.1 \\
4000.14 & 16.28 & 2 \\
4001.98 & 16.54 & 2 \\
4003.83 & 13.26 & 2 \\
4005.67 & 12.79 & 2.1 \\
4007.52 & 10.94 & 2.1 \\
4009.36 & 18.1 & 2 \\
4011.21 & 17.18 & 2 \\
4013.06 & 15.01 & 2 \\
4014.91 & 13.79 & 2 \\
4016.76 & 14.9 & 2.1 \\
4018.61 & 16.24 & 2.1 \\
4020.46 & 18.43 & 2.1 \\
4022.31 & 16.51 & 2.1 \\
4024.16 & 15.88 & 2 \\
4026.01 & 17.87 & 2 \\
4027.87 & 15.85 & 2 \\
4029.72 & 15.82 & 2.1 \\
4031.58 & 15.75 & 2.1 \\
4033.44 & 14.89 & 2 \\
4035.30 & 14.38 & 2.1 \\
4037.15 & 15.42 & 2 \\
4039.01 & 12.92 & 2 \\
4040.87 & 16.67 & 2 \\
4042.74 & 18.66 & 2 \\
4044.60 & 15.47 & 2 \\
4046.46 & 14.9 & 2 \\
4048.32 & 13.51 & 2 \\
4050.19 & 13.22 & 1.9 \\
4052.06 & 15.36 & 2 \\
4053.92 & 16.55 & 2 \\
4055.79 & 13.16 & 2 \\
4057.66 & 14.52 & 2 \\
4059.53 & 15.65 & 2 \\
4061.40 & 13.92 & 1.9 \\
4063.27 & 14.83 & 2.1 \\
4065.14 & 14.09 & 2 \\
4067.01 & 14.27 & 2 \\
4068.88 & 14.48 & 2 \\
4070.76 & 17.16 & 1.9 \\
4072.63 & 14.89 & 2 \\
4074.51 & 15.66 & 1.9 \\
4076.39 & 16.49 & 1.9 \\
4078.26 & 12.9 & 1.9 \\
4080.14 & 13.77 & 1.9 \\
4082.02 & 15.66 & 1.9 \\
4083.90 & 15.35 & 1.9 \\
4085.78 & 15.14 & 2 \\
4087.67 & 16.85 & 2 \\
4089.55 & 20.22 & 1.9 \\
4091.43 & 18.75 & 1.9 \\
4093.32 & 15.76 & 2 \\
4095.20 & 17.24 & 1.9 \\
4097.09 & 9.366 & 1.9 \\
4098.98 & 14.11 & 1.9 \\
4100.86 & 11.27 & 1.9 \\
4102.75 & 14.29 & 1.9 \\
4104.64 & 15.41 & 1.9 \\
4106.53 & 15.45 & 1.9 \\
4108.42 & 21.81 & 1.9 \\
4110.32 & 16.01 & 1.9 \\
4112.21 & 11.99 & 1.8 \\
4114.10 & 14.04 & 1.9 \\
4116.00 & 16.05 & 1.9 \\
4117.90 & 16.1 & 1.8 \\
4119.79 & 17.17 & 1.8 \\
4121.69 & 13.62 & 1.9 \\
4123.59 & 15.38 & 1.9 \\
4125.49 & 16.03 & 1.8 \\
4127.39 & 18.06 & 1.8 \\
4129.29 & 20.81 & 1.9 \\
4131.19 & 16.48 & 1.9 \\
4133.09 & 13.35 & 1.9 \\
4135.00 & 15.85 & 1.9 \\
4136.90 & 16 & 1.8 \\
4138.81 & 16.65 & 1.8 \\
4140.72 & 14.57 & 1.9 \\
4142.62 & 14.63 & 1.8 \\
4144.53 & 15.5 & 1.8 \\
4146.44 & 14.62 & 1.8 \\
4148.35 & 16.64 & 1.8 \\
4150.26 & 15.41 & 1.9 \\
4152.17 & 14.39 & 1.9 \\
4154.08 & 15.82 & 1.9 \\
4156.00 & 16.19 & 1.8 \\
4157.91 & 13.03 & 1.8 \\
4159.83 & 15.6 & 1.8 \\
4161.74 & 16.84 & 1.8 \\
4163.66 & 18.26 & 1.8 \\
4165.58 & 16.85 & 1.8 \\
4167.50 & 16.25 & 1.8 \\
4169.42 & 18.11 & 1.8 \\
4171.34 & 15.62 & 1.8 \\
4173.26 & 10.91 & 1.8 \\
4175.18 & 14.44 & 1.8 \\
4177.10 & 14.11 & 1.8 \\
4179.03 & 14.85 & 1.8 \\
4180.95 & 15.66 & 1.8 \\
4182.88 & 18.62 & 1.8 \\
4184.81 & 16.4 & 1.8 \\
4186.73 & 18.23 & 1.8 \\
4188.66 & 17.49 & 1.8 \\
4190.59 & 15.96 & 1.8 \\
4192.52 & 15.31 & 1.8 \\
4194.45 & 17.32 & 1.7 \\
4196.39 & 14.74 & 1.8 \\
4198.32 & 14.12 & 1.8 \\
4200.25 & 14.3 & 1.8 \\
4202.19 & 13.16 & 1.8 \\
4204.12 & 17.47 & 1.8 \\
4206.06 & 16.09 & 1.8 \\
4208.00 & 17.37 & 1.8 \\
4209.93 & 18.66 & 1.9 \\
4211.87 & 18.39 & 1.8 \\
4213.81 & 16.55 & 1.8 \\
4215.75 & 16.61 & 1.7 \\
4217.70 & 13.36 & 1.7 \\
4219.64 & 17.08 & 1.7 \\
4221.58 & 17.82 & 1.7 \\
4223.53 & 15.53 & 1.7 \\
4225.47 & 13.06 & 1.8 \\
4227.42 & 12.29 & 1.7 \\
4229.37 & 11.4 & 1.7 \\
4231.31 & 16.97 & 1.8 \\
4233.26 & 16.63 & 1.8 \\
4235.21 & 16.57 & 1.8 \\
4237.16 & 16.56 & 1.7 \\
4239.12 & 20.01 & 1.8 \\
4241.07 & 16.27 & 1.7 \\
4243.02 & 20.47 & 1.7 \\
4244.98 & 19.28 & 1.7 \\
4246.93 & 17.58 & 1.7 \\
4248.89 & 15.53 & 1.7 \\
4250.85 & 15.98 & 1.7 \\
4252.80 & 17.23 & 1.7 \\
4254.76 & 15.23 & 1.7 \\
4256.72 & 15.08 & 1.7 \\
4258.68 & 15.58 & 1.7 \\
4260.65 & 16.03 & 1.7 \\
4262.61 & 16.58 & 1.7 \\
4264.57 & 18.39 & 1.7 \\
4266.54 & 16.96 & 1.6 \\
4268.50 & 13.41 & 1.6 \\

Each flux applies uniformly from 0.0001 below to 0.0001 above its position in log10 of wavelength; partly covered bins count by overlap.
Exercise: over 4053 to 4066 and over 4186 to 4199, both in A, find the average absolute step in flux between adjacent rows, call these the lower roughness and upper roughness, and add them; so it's 2.9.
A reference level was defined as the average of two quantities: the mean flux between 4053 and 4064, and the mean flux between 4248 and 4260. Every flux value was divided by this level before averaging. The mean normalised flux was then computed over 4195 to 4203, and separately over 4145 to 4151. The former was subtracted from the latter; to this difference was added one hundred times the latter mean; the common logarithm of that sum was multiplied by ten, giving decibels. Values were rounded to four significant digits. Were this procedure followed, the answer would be 20.08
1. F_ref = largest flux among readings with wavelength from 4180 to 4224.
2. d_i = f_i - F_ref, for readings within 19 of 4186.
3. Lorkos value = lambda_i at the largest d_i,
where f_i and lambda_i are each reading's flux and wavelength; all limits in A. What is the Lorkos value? 4182.88 A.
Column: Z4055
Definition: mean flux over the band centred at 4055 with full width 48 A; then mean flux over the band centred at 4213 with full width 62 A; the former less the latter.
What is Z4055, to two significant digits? -1.3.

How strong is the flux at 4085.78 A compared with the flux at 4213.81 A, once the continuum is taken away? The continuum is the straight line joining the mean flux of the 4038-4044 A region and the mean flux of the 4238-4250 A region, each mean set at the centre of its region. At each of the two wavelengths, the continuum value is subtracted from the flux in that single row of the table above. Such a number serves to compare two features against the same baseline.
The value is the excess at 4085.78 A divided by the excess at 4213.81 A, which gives 1.1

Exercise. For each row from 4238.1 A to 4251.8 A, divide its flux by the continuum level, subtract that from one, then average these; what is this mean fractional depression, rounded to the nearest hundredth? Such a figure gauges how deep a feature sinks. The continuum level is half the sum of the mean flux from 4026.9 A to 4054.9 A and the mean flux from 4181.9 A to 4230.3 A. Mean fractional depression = -0.15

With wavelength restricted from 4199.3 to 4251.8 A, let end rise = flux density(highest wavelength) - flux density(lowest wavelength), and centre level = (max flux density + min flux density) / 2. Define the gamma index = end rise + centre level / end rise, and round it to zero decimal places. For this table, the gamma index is 11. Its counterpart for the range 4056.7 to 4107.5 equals 17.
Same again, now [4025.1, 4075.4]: -9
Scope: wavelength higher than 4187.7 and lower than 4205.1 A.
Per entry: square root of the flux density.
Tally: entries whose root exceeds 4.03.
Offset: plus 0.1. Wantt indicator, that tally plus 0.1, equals 3.1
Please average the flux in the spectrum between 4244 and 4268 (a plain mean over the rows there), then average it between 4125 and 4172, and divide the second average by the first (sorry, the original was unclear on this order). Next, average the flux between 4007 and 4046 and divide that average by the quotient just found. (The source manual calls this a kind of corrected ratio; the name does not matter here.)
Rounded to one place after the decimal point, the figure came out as 16.3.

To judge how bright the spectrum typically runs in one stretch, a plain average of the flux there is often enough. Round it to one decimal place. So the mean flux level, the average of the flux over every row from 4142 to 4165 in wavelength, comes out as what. 15.6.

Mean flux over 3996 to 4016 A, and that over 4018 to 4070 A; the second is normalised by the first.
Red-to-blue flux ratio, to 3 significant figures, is 1.04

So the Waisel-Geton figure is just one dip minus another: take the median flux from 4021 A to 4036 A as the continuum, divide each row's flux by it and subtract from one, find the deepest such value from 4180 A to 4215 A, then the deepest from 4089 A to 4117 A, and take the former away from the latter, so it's 0.24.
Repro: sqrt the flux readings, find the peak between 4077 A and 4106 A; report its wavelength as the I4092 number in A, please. 4089.55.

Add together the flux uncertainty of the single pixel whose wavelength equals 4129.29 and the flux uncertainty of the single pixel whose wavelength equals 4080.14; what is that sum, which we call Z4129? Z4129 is 3.80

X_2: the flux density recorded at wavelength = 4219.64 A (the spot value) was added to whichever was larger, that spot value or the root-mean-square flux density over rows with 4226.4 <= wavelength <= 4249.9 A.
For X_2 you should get 34.2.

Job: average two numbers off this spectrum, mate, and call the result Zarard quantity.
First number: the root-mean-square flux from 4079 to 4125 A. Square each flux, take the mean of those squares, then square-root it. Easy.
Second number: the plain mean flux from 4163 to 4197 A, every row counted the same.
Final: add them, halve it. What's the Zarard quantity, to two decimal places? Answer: 15.86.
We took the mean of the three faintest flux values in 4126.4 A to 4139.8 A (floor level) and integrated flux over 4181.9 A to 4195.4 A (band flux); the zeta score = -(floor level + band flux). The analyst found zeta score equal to -245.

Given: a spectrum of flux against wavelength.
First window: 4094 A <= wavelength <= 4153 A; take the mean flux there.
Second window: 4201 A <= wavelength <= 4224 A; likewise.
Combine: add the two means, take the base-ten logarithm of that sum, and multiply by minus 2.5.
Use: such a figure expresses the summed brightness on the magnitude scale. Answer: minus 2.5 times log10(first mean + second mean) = -3.76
